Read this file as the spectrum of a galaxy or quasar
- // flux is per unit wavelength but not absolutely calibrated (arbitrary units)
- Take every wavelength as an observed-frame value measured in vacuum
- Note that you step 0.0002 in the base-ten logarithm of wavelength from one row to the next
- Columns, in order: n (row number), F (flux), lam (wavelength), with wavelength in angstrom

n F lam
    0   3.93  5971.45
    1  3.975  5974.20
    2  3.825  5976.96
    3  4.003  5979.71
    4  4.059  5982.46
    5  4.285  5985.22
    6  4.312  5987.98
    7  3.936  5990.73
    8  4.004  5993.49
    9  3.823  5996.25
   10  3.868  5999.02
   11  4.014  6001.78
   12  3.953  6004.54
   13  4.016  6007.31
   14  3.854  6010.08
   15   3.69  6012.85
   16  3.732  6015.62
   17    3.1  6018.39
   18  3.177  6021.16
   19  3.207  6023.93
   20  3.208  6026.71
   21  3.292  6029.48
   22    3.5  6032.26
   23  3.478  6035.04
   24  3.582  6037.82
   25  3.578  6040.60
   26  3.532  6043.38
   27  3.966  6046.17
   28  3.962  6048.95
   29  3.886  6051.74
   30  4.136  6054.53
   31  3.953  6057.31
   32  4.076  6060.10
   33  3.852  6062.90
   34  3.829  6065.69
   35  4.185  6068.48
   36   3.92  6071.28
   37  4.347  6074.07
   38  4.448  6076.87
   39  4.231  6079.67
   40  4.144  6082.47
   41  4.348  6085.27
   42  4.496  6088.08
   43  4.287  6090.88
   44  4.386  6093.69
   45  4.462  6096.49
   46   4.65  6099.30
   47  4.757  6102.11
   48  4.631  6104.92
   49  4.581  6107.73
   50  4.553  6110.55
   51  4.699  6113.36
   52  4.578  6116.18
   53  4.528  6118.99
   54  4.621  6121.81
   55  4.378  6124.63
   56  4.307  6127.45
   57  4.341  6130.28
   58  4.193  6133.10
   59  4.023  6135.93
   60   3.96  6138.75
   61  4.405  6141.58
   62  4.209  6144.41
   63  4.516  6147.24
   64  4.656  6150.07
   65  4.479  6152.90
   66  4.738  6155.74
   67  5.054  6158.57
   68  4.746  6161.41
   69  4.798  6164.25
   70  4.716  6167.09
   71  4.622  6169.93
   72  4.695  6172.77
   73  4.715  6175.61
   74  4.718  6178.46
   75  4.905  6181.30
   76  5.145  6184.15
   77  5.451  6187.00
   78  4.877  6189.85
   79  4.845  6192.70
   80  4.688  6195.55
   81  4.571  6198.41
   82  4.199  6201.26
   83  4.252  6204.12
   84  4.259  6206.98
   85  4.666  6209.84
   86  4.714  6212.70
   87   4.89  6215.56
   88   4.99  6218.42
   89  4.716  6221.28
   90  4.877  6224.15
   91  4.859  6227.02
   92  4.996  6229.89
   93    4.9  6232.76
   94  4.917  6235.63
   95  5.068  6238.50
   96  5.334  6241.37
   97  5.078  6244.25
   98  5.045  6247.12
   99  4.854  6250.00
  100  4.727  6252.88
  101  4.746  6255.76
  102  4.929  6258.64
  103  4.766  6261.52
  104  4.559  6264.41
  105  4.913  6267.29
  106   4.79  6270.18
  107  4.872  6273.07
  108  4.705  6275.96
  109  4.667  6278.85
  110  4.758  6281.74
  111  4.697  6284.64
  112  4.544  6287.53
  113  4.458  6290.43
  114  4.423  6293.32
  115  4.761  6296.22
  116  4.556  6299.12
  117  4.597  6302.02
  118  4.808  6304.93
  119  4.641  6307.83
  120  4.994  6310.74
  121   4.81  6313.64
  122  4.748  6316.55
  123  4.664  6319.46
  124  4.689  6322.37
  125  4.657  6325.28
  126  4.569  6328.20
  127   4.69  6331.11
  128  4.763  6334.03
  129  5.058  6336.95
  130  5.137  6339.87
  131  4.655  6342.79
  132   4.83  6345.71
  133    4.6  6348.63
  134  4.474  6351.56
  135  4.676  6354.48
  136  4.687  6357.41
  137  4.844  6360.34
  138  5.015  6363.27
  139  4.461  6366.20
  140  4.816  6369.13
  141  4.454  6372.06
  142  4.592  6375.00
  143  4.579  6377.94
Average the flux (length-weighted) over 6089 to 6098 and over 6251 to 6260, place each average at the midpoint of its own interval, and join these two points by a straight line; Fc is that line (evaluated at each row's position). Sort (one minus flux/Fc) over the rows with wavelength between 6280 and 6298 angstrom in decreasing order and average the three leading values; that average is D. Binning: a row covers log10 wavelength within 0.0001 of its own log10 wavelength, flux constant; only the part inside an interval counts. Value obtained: 0.085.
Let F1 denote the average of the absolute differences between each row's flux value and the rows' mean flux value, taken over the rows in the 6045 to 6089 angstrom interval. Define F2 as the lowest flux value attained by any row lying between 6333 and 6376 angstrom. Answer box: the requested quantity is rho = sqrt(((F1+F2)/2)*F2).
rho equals 3.2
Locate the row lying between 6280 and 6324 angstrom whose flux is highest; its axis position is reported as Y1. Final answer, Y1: 6310.74 angstrom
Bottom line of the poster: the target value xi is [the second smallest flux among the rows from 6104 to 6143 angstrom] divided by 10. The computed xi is 0.40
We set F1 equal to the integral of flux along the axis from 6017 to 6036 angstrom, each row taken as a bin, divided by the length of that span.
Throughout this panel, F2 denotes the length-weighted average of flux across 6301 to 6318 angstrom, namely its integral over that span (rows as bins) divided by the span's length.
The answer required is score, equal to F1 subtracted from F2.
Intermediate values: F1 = 3.3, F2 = 4.8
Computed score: 1.5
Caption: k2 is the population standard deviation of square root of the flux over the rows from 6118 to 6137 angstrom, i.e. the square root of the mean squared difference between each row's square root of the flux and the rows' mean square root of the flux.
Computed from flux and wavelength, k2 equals 0.044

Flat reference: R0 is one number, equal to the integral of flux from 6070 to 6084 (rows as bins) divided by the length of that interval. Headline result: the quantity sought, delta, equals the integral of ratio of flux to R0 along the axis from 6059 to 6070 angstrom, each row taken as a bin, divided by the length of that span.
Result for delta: 0.94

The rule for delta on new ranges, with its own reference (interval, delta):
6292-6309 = 1.10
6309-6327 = 1.13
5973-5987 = 0.96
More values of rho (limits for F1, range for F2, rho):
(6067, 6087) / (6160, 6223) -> 3.0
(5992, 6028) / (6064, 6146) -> 2.8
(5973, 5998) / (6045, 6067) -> 2.8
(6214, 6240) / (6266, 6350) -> 3.2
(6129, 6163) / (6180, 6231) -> 3.1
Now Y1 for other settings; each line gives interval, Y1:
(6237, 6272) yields 6241.37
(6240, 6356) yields 6241.37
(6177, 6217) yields 6187.00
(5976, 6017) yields 5987.98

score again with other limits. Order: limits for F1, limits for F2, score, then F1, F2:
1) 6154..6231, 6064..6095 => -0.5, 4.8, 4.2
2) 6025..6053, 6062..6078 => 0.5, 3.6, 4.1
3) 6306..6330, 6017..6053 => -1.2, 4.7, 3.5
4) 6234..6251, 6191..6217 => -0.5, 5.1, 4.6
